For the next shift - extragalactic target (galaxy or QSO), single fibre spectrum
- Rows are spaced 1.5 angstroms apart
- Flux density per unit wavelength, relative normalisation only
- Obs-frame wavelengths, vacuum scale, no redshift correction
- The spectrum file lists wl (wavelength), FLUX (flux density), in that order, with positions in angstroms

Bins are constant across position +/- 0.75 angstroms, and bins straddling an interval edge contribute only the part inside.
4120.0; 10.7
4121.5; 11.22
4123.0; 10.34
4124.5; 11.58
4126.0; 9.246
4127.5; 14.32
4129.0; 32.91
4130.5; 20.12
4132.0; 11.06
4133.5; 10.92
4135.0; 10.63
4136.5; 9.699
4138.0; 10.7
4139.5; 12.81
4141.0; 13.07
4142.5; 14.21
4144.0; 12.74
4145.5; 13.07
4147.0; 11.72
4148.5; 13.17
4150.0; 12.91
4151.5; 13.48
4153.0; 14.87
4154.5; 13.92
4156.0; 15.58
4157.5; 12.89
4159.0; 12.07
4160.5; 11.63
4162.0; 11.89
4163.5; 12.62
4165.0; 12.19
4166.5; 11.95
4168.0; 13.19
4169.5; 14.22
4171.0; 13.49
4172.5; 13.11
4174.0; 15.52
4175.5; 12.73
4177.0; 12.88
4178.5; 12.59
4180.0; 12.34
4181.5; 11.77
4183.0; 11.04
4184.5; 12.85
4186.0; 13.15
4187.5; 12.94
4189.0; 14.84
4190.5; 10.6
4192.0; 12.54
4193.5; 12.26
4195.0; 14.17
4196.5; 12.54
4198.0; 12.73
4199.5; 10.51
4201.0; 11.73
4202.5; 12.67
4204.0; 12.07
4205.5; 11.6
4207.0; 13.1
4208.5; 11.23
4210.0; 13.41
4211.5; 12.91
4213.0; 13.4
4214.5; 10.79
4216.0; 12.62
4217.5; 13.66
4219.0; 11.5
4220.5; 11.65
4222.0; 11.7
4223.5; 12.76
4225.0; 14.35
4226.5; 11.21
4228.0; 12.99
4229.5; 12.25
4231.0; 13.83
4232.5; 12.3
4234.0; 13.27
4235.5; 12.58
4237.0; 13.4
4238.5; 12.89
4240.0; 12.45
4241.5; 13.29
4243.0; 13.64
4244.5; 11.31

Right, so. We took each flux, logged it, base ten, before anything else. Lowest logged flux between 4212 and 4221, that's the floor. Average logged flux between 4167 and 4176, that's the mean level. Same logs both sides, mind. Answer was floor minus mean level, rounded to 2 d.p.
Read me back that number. -0.10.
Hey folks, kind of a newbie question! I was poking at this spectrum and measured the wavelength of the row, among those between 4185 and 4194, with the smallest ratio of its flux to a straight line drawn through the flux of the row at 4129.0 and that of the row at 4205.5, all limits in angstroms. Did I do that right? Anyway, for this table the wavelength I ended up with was 4190.5 angstroms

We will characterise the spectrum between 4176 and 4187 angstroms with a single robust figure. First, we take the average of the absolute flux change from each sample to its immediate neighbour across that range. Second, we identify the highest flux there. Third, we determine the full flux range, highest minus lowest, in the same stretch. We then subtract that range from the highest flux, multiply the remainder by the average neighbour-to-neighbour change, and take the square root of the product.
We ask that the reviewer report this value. 2.70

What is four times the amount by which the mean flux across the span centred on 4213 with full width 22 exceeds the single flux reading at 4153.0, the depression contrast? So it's -10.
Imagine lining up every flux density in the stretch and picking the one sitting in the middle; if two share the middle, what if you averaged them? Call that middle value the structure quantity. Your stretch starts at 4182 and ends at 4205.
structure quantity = 12.5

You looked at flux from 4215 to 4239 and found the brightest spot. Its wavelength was 4225.0 angstroms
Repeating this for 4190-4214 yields 4195.0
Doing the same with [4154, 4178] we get 4156.0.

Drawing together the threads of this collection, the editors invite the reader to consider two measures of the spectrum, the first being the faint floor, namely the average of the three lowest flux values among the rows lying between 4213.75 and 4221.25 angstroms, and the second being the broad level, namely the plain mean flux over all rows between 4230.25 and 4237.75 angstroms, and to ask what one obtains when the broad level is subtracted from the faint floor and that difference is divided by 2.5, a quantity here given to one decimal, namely -0.7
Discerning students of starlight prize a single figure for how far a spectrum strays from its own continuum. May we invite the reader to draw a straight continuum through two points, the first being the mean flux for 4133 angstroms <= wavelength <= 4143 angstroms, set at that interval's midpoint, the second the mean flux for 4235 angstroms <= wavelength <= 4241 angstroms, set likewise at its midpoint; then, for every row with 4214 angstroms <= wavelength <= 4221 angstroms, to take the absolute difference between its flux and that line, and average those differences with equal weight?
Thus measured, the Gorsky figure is 1.0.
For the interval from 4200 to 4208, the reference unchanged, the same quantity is 0.6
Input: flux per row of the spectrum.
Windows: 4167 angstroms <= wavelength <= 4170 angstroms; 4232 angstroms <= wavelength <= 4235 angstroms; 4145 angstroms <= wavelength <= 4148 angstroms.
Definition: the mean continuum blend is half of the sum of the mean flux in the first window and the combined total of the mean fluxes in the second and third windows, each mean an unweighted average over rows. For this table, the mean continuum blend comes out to 19.4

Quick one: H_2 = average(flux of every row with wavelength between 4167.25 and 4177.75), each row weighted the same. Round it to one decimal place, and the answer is 13.6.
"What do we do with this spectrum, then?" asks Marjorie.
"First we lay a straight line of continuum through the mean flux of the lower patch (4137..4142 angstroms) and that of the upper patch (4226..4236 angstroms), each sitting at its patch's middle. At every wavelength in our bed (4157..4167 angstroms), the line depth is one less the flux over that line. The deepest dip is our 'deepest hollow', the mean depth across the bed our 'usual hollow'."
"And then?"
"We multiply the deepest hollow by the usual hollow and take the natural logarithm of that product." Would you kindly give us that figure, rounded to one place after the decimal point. -7.5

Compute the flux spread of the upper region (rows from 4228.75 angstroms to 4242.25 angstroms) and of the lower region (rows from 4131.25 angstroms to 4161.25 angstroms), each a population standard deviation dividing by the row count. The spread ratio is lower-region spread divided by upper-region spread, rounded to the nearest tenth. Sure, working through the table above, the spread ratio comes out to 2.8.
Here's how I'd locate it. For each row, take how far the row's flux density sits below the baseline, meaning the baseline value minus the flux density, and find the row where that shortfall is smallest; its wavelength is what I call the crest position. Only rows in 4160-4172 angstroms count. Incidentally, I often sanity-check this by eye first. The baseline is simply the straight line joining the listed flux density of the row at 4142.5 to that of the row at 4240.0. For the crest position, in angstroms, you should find 4169.5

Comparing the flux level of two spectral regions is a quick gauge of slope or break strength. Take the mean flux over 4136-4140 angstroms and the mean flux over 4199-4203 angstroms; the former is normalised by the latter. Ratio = 0.95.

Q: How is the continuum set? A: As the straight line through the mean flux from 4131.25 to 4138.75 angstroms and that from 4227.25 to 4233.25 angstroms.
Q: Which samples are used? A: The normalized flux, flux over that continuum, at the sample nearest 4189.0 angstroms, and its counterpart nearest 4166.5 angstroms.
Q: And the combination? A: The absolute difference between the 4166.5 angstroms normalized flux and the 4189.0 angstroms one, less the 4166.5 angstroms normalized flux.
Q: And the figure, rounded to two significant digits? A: -0.86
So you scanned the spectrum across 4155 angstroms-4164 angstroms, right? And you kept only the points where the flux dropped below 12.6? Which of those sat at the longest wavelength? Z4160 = 4162.0 angstroms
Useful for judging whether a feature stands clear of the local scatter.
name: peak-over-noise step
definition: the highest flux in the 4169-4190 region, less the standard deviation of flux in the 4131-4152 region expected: 14.2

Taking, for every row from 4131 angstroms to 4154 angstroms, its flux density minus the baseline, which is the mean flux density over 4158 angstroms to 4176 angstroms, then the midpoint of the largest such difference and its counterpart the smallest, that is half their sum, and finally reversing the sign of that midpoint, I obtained 0.6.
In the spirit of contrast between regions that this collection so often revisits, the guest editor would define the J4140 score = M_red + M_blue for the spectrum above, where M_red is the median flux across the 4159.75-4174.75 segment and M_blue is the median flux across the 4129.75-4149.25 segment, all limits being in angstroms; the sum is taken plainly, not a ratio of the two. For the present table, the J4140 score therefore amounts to 25.6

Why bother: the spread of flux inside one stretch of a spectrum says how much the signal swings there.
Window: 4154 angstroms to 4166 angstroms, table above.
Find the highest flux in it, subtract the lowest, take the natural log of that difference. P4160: 1.4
